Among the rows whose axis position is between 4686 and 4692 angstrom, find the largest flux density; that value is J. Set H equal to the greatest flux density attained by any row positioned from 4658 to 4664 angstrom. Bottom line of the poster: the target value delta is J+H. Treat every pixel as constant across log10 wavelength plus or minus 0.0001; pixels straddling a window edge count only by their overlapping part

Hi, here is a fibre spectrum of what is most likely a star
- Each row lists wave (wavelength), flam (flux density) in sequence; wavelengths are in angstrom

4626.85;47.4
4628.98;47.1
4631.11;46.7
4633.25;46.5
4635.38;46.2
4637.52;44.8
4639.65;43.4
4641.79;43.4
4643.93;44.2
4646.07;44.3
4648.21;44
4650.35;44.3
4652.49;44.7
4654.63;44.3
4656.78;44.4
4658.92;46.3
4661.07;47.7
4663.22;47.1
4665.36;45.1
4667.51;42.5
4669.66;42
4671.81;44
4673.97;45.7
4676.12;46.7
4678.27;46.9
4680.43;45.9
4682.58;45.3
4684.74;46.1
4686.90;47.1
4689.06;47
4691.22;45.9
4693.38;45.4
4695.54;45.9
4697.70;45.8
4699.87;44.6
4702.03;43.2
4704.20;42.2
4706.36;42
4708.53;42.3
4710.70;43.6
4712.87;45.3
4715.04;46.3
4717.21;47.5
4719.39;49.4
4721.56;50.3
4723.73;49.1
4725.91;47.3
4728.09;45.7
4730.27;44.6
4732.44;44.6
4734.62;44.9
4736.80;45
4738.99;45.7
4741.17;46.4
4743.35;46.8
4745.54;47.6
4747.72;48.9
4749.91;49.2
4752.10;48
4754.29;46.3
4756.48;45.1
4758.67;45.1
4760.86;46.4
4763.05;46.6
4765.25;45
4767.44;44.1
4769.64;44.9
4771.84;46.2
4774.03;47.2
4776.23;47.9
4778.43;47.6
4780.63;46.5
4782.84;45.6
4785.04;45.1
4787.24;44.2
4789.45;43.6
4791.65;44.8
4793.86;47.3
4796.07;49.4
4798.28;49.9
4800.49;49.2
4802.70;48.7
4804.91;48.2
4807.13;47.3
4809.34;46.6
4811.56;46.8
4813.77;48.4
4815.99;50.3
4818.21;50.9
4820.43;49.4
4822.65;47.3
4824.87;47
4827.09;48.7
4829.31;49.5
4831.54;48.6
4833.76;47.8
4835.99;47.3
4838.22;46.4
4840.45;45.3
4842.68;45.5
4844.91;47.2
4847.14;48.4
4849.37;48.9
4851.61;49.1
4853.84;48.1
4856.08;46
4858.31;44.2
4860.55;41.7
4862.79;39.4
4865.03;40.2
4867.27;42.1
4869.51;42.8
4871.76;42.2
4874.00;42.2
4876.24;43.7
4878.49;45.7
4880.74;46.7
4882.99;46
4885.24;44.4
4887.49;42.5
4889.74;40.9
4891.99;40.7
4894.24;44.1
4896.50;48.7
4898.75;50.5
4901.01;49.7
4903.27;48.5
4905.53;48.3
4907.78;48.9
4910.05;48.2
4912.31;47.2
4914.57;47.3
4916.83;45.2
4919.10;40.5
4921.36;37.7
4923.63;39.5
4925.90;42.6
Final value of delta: 94.8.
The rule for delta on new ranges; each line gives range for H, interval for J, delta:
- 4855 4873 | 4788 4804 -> 95.9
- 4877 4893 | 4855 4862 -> 92.7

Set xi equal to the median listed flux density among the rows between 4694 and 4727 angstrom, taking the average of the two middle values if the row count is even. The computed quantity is 45.8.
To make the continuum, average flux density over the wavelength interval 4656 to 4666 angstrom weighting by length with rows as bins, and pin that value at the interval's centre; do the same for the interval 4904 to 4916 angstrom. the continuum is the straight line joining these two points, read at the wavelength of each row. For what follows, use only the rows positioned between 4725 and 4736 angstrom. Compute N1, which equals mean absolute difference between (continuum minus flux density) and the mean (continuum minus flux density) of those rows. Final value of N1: 0.88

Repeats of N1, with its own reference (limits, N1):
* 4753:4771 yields 0.76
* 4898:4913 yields 0.83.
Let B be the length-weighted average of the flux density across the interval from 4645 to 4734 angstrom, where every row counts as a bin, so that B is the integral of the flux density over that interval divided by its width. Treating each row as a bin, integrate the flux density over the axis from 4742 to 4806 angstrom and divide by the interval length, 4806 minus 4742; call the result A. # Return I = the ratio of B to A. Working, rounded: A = 46.7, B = 45.4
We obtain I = 0.97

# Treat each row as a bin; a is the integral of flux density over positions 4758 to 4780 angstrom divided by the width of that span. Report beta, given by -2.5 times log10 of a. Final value -4.16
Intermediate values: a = 46.1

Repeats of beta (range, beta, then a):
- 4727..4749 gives -4.16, 46.1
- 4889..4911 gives -4.18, 46.9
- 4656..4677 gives -4.14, 45.1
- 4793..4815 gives -4.21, 48.2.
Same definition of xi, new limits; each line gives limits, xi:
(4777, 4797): 45.6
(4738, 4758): 46.8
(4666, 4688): 45.8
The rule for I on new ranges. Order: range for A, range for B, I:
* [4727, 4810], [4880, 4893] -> 0.94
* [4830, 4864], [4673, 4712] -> 0.97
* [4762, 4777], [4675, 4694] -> 1.01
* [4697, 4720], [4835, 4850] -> 1.05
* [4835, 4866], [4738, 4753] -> 1.04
